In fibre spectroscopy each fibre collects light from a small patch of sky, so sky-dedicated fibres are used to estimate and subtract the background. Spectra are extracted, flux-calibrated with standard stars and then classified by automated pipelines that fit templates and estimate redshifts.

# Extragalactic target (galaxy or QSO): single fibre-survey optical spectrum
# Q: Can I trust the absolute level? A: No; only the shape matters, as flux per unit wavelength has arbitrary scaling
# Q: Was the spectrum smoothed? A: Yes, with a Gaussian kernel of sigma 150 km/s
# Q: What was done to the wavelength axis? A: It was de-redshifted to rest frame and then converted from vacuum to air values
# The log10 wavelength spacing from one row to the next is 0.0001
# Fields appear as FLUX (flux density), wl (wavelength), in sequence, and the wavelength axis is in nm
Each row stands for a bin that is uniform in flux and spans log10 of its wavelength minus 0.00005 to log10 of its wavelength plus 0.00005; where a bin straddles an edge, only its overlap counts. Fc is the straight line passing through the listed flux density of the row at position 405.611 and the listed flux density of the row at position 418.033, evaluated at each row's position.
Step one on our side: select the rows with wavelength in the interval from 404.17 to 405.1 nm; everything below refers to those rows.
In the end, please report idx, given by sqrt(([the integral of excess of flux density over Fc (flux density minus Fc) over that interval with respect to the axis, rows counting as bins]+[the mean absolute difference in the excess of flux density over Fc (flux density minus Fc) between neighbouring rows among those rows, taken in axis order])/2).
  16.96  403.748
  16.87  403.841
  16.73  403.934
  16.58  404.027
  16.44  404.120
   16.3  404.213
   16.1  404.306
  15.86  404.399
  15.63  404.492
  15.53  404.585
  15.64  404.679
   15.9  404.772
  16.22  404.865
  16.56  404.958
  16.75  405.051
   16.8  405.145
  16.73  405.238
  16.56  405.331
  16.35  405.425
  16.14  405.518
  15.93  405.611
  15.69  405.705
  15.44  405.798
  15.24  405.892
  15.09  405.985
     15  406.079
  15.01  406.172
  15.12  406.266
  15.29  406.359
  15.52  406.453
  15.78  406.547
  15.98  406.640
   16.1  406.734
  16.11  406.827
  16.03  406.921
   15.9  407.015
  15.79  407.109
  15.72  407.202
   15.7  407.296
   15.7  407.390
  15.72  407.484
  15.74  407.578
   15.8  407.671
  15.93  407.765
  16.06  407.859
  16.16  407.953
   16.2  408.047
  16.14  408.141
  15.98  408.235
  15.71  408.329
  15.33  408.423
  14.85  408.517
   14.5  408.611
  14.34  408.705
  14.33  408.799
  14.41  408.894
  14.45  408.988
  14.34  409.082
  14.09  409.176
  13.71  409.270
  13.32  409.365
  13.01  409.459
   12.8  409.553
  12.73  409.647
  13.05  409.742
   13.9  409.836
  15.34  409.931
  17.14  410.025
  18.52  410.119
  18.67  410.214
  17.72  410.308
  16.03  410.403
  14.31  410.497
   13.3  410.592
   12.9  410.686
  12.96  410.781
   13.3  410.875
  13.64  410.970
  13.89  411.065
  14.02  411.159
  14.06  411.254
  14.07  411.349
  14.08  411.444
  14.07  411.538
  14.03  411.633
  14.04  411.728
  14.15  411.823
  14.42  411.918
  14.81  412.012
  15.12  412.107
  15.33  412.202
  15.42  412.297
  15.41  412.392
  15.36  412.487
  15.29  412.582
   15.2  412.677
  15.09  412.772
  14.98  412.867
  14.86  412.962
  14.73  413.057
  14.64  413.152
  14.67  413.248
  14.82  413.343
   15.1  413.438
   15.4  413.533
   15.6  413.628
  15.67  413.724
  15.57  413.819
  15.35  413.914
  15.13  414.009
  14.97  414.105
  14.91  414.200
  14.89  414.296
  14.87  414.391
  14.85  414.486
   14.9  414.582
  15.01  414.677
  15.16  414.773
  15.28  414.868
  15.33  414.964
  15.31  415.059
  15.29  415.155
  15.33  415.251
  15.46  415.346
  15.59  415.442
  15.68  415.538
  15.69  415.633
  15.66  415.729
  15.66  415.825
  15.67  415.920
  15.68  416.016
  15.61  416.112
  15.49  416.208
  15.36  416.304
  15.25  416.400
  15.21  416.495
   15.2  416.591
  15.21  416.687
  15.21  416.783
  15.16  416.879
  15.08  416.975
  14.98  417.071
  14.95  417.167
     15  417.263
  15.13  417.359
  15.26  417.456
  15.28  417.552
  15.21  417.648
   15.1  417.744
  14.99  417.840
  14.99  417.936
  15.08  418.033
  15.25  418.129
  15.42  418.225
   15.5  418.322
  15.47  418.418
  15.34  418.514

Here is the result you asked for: 0.37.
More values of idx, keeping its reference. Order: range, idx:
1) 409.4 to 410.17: 0.13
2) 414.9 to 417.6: 0.47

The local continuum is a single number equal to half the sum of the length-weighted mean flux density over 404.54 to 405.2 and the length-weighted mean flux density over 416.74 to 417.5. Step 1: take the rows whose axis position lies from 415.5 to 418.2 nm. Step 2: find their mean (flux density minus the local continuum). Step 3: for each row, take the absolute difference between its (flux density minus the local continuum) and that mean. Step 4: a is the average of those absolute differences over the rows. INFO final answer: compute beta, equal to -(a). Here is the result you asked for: -0.2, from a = 0.21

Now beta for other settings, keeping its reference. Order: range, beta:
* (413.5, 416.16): -0.3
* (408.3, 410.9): -1.3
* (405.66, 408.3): -0.3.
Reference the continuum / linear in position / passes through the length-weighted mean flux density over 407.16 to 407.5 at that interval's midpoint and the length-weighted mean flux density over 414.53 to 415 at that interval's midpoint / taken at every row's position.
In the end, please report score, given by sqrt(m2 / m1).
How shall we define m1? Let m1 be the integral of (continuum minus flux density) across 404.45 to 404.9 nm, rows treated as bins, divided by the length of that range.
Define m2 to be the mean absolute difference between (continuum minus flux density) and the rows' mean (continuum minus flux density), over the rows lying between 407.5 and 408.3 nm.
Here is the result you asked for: 1.2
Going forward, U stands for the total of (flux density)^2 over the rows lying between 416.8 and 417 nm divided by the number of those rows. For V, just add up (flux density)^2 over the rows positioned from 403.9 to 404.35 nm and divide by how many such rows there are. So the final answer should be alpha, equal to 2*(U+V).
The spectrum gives 997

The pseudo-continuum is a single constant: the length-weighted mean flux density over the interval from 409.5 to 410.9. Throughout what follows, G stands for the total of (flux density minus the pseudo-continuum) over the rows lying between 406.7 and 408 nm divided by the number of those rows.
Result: 1.0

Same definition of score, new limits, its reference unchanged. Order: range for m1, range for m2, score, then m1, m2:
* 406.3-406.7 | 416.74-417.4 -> 0.9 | 0.10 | 0.08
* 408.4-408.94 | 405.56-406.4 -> 0.5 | 0.98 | 0.24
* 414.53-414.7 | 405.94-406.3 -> 0.5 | 0.18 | 0.05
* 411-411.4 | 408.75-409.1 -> 0.2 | 1.39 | 0.05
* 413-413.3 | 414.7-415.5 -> 0.4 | 0.55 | 0.10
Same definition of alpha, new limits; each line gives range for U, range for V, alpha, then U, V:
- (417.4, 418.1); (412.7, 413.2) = 900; 229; 221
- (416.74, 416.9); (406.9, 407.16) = 967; 231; 253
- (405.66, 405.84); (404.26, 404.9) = 986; 242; 251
